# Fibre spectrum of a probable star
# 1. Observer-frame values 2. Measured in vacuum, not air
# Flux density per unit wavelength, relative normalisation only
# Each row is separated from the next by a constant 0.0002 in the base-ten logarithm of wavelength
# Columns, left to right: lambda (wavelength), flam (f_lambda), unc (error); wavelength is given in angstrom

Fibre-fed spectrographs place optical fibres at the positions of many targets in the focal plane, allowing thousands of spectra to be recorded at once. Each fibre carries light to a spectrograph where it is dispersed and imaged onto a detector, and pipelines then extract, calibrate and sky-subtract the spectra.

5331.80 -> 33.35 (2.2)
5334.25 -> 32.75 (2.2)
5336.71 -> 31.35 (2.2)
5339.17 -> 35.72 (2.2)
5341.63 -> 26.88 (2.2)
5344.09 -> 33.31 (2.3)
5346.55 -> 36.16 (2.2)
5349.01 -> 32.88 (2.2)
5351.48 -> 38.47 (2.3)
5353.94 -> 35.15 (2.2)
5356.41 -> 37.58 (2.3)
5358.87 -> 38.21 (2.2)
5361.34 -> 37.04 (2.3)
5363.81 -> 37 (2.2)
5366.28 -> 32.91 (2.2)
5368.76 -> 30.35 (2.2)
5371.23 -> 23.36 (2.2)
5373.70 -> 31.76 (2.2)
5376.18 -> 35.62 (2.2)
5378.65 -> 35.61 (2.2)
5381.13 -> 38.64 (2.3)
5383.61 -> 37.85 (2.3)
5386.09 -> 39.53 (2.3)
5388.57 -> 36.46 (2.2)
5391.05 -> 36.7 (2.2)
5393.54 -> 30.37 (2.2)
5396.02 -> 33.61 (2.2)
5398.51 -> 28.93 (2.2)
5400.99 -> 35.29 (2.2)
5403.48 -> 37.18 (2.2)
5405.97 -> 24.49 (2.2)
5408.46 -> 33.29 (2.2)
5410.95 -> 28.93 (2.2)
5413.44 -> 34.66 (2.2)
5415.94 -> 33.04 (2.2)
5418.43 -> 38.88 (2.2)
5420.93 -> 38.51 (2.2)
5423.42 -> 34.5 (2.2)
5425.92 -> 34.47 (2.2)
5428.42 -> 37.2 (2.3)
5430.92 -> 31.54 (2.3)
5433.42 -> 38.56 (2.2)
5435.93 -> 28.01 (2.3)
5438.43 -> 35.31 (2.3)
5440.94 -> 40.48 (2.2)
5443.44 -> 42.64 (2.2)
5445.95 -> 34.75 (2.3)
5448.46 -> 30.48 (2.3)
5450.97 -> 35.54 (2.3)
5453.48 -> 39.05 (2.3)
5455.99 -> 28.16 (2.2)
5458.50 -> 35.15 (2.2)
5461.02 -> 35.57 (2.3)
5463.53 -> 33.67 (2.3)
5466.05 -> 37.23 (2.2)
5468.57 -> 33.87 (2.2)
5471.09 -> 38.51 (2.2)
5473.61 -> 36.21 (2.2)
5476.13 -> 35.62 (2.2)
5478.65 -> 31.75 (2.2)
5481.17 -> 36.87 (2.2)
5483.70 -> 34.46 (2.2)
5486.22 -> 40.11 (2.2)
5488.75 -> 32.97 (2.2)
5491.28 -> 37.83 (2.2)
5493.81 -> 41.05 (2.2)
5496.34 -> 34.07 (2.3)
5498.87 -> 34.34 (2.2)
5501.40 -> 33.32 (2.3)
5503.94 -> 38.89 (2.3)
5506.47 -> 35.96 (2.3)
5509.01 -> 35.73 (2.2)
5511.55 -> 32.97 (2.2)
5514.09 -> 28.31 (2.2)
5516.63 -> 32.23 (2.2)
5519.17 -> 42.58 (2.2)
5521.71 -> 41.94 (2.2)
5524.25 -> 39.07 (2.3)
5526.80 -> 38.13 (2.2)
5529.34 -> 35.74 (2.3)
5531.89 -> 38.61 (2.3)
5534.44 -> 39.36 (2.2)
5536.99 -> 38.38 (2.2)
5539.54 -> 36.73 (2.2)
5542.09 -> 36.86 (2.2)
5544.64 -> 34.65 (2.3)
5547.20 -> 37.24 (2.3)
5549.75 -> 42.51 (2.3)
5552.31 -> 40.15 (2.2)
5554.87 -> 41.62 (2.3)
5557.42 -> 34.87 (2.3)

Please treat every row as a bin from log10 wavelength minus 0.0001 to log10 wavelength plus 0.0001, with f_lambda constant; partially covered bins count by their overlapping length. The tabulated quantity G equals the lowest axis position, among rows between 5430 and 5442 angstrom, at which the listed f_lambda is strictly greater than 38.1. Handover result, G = 5433.42 angstrom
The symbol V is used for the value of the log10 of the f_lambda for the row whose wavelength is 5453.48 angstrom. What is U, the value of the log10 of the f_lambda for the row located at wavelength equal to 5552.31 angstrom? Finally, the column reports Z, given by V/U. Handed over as 0.99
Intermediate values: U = 1.60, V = 1.59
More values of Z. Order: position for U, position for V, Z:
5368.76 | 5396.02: 1.03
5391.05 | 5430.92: 0.96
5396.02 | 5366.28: 0.99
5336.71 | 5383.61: 1.05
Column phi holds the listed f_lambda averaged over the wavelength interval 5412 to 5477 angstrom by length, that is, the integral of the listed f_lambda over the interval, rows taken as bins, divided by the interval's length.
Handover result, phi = 35.4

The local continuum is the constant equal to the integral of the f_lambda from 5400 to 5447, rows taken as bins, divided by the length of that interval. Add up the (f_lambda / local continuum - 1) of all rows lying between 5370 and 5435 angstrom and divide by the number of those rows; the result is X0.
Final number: -0.018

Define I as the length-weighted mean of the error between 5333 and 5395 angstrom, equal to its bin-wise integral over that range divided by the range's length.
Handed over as 2.23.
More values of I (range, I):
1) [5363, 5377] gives 2.20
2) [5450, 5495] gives 2.22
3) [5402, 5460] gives 2.23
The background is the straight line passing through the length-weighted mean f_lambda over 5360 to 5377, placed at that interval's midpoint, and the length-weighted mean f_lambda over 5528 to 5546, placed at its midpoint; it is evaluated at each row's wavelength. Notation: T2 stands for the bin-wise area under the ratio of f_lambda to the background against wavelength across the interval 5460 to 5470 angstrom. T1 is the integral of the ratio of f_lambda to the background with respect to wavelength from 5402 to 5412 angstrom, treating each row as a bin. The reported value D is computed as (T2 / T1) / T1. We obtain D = 0.116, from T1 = 9.3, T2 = 10.0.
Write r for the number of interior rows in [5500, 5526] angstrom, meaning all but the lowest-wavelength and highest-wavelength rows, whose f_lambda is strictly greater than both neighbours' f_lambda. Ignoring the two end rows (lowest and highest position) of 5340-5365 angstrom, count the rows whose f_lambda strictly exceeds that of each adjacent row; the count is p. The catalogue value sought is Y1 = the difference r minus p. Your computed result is -1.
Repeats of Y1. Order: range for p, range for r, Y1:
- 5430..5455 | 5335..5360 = 1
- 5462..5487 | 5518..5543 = -2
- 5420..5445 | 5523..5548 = 0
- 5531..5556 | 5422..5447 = 0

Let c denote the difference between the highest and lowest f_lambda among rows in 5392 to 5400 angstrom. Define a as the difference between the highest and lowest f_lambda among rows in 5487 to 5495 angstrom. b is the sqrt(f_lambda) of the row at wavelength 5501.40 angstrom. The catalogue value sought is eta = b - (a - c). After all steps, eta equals 2.4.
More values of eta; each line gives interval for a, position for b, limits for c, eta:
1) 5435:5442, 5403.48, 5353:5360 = -3.3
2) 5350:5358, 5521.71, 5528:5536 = 6.8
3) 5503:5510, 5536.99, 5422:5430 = 5.8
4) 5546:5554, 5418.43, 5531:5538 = 1.9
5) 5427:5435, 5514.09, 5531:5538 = -0.7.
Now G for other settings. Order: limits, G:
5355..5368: 5358.87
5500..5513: 5503.94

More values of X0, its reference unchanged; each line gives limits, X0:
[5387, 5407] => -0.056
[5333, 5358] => -0.023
